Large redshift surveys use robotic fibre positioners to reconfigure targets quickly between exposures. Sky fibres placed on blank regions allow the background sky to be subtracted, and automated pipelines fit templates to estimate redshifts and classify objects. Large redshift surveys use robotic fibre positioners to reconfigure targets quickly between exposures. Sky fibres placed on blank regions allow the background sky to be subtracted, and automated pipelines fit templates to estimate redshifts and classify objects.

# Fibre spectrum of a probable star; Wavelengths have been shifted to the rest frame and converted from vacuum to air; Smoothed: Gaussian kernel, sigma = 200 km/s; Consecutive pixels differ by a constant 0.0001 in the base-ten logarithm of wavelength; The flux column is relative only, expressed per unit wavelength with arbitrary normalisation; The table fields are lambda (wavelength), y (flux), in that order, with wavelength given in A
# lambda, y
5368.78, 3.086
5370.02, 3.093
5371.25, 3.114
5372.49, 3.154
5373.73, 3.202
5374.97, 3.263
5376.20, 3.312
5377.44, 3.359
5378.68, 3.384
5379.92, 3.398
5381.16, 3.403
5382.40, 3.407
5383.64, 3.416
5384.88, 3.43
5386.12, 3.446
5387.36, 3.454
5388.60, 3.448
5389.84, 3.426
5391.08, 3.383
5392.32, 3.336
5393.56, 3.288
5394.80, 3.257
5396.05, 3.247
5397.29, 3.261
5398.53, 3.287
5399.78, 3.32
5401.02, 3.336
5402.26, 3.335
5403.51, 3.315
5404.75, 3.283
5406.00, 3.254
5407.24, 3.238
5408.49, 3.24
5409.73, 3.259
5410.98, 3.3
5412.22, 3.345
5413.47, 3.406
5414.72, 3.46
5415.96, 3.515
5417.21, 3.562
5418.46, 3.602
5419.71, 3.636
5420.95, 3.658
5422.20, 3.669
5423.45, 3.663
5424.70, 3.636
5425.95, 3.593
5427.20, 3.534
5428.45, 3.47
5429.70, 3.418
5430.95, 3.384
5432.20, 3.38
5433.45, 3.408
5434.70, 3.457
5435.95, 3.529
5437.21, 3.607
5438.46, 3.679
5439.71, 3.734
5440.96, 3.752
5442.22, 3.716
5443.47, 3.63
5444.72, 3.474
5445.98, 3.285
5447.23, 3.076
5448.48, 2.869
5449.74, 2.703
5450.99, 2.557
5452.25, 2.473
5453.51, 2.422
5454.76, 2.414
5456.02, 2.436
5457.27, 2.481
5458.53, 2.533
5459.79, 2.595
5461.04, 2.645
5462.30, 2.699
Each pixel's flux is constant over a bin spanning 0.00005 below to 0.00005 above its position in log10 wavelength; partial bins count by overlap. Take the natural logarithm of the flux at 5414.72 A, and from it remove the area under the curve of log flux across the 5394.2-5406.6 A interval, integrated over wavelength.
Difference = -14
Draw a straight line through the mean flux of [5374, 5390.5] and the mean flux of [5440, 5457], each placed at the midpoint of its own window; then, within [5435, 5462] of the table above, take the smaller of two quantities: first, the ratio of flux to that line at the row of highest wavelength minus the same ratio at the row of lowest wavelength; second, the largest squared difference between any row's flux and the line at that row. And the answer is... -0.24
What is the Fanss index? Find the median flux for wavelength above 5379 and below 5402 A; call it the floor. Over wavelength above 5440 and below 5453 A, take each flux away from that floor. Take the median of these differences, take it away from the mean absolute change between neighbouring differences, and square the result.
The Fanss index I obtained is 0.005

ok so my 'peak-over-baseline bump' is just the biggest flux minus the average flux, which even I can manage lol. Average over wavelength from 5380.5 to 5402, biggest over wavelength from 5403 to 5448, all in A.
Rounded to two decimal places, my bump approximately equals 0.39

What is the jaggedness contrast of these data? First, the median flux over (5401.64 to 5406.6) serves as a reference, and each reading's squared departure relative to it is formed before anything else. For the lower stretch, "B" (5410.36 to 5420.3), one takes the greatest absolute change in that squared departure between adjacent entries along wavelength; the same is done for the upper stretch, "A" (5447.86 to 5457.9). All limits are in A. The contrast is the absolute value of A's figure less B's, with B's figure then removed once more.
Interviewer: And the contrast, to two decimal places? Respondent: 0.15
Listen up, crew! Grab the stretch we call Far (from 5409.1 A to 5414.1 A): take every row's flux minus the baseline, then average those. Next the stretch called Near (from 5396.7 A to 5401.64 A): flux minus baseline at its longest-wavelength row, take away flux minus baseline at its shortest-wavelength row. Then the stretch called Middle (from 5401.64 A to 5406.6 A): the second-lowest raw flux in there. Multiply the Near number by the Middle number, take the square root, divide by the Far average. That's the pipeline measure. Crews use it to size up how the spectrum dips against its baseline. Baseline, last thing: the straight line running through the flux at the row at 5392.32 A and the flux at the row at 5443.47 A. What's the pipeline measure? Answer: -4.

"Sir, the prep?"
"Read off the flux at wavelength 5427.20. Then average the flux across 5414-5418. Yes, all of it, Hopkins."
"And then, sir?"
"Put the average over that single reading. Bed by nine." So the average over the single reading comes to 0.99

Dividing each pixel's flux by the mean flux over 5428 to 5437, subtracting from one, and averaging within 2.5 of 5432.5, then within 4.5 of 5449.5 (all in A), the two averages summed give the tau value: 0.20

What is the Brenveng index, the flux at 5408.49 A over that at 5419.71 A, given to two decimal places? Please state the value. 0.89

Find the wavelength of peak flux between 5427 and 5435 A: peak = 5427.20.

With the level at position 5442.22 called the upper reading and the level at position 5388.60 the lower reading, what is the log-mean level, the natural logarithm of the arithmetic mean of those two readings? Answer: 1.28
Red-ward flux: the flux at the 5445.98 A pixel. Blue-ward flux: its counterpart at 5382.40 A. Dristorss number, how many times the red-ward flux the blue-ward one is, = 1.04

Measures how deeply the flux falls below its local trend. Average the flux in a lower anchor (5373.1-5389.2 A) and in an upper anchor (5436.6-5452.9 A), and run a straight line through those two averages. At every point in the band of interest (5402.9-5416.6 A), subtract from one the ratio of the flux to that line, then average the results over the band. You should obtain 0.00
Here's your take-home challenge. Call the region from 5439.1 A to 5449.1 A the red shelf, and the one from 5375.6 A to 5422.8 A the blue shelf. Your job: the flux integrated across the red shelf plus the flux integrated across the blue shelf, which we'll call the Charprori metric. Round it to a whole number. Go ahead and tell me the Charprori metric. 194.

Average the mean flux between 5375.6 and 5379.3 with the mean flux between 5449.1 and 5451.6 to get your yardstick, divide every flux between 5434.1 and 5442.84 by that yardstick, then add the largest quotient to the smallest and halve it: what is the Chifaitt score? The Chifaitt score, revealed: 1.21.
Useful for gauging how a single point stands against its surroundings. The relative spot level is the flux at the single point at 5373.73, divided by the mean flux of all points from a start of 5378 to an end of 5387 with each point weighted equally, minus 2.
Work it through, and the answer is -1.06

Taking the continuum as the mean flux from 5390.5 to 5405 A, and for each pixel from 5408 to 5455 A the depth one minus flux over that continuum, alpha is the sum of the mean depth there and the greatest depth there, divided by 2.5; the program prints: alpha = 0.10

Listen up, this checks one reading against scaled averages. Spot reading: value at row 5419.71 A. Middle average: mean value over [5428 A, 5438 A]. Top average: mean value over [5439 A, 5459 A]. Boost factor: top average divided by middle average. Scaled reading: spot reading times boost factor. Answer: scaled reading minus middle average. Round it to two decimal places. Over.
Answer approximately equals -0.33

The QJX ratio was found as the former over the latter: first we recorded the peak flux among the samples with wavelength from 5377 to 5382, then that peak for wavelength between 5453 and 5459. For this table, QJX 1.3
